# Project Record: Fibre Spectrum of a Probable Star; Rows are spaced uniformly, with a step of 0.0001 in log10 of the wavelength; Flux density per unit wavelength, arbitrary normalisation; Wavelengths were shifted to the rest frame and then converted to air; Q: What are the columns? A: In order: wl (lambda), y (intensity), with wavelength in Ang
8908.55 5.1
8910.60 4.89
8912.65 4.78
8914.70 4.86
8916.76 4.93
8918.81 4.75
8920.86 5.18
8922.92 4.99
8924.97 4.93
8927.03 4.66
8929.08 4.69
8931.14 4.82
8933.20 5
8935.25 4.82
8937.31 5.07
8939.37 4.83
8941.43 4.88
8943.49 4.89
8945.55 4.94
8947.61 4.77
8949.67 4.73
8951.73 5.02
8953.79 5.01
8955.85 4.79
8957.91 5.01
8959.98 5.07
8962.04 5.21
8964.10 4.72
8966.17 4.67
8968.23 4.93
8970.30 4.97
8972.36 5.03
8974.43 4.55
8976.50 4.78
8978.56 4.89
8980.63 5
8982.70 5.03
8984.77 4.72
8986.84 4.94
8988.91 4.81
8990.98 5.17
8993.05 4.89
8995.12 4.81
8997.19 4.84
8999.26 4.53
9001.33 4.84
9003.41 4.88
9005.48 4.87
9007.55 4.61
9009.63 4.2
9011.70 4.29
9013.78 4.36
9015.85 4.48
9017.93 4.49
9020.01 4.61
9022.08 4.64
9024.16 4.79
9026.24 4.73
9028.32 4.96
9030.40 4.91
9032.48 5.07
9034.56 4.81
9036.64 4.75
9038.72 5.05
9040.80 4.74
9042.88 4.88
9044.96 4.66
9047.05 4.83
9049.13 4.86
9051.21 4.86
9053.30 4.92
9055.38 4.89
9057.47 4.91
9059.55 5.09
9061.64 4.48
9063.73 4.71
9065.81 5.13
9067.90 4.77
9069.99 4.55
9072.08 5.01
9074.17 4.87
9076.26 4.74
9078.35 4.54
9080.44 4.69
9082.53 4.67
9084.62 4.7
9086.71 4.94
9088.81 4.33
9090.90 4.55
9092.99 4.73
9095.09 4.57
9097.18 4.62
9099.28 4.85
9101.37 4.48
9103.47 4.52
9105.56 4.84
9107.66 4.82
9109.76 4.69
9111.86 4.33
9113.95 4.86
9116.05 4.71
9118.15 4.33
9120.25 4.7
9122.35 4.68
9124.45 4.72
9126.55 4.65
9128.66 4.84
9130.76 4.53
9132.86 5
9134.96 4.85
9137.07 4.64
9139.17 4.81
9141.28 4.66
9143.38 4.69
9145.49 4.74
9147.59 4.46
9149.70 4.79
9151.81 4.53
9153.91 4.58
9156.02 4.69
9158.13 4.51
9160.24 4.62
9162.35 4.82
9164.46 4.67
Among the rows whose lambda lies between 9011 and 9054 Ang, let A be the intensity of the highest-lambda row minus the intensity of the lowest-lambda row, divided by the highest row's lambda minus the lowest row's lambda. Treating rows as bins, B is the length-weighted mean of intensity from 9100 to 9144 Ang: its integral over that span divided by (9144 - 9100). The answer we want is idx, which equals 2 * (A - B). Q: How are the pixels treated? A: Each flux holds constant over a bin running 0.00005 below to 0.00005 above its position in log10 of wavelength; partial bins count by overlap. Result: -9.34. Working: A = 0.015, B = 4.69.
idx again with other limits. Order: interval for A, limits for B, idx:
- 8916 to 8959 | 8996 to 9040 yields -9.40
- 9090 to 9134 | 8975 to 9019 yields -9.44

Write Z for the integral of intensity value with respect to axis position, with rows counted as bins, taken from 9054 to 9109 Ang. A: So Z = 260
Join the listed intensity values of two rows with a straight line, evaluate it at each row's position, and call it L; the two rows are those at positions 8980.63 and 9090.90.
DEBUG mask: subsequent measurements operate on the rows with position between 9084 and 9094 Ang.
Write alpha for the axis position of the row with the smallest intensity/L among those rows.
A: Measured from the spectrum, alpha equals 9088.81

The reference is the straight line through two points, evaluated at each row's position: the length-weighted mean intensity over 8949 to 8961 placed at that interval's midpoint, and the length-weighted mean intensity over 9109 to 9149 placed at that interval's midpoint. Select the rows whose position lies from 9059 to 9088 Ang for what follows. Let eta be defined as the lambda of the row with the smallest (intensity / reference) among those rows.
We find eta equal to 9061.64 Ang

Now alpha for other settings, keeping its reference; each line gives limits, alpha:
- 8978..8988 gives 8984.77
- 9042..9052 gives 9044.96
